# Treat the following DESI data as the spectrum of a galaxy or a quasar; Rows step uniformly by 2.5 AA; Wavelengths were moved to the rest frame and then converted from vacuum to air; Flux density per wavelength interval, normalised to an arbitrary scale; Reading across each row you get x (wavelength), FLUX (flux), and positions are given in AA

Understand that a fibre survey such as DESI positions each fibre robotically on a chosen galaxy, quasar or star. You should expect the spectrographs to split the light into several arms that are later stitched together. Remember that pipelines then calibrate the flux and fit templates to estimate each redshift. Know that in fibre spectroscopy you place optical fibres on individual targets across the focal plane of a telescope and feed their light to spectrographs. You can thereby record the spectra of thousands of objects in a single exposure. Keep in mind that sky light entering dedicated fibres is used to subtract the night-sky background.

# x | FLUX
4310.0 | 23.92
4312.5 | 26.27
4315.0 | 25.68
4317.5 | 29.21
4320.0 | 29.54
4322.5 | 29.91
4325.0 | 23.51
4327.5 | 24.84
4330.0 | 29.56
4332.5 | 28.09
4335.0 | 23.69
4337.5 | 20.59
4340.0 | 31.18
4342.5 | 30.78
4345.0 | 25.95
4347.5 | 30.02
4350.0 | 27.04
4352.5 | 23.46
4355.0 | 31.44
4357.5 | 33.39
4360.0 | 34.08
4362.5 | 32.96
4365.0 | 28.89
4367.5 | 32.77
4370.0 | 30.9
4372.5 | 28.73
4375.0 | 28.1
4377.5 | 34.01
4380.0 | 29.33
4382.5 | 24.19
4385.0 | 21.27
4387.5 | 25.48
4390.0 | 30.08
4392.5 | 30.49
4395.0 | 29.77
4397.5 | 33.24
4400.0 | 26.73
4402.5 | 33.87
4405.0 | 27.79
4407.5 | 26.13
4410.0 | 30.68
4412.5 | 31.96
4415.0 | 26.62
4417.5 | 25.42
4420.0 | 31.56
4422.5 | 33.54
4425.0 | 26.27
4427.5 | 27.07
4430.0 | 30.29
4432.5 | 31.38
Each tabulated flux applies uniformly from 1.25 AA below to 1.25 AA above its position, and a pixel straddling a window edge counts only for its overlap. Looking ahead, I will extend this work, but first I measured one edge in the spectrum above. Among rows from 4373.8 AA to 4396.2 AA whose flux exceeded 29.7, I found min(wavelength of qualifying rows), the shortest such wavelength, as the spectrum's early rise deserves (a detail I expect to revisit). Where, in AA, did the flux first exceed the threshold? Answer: 4377.5 AA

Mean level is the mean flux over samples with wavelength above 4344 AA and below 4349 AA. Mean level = 28.0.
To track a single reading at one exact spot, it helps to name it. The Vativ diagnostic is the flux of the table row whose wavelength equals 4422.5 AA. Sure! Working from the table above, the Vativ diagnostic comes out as 33.54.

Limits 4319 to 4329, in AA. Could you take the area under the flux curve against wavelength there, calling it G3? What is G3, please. 270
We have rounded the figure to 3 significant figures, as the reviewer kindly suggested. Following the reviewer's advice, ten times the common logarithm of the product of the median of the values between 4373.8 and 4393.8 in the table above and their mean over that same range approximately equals 29.0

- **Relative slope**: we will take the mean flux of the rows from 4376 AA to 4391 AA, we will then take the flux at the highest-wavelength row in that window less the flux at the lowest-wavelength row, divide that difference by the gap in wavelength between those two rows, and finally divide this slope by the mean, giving -0.011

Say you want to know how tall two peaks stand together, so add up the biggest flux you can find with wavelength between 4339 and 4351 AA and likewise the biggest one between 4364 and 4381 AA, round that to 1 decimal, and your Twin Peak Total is 65.2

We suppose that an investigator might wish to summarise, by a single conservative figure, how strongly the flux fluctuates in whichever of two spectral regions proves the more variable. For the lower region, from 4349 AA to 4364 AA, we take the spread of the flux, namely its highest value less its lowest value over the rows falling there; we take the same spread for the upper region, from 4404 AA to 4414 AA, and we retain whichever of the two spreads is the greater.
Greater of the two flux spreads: 10.6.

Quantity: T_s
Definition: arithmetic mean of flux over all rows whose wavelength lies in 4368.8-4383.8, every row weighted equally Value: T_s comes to 29.2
